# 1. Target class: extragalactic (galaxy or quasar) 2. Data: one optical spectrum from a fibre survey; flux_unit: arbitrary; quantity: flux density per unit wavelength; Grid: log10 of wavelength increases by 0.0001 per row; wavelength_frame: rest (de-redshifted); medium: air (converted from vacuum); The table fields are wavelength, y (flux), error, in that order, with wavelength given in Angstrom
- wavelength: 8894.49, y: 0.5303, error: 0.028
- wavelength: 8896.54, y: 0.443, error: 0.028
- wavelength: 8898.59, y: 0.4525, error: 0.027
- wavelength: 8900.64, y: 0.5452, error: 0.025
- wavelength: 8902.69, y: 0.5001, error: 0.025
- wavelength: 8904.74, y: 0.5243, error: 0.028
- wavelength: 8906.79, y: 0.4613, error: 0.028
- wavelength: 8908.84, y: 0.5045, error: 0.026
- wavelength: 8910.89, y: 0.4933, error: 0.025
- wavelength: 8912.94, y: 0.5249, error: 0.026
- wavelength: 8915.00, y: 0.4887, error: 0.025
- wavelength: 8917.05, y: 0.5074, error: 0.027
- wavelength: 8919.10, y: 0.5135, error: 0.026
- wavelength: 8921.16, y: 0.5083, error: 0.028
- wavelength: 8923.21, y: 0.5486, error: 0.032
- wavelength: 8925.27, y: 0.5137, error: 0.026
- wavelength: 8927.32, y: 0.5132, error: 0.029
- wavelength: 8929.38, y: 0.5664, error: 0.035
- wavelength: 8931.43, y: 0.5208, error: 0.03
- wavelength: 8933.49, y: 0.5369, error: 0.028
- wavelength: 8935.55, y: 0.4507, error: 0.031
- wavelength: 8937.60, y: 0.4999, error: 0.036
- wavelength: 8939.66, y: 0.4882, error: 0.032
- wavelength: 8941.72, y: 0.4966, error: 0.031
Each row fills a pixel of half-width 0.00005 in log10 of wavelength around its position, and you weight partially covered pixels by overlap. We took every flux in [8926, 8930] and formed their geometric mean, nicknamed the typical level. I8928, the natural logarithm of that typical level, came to -0.618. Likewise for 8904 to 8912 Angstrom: -0.703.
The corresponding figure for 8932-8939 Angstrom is -0.704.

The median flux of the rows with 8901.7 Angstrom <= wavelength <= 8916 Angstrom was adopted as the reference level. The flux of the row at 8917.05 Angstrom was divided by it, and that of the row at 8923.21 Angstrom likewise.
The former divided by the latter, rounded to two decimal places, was 0.92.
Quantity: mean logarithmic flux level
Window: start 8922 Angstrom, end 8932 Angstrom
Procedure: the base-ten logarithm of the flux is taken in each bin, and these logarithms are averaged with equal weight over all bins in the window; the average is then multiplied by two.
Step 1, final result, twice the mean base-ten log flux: -0.548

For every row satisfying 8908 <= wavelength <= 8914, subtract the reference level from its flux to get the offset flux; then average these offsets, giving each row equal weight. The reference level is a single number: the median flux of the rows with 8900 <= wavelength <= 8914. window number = 0.003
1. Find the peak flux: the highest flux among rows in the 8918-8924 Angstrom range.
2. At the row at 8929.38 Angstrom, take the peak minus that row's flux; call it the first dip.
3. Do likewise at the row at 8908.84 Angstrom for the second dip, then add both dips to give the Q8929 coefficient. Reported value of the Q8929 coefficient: 0.03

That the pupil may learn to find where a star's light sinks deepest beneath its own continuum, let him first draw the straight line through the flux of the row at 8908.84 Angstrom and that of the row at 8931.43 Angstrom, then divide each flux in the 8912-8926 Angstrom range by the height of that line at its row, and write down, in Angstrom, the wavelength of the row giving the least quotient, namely 8915.00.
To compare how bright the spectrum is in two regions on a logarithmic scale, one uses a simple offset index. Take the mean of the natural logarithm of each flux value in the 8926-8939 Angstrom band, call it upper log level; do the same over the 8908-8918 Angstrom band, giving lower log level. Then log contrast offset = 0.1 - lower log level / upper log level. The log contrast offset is -0.93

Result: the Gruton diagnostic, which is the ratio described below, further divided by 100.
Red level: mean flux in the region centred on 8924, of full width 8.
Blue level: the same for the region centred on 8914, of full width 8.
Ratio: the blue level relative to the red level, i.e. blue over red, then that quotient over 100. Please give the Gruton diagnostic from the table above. 0.0097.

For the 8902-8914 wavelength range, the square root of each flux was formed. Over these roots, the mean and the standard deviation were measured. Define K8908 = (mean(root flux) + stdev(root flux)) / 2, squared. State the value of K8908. 0.131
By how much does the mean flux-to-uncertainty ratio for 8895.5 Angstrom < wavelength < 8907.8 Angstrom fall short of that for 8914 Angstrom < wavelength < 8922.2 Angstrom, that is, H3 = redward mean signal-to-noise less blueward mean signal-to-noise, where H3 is 1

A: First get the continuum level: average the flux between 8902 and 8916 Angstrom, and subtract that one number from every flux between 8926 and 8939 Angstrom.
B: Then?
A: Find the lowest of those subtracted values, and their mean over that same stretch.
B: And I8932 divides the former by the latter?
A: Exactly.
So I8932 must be -3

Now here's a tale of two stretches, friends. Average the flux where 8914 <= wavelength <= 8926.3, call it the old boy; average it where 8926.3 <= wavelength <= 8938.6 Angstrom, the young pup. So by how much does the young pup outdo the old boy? 0.001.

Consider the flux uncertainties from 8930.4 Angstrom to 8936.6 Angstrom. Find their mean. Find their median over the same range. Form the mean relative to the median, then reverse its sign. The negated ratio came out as -0.99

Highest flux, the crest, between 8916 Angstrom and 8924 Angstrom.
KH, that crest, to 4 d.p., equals 0.5486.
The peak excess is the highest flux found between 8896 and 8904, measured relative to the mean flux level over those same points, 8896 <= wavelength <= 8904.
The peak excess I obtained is 0.06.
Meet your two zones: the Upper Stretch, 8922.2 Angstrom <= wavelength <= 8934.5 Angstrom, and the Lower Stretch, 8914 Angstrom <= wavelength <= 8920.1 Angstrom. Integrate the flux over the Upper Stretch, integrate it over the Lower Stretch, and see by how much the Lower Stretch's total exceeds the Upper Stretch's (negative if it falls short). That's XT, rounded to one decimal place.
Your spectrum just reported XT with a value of -3.5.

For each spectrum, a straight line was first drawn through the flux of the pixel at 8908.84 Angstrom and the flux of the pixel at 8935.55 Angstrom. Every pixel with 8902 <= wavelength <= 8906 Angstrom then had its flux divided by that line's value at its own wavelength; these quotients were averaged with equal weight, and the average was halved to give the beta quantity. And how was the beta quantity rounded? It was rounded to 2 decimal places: 0.50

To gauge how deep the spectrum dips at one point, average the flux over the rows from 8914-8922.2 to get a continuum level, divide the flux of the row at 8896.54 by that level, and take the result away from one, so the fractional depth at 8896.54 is 0.12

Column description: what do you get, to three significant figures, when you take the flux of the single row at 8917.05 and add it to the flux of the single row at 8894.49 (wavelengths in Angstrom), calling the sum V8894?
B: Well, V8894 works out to 1.04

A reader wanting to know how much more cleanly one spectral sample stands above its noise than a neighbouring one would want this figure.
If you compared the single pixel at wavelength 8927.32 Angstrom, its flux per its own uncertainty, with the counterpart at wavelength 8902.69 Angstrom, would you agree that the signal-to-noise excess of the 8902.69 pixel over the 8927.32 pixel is 2.3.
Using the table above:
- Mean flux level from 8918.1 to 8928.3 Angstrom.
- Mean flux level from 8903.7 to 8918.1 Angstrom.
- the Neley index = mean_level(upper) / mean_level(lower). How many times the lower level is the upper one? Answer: 1.04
